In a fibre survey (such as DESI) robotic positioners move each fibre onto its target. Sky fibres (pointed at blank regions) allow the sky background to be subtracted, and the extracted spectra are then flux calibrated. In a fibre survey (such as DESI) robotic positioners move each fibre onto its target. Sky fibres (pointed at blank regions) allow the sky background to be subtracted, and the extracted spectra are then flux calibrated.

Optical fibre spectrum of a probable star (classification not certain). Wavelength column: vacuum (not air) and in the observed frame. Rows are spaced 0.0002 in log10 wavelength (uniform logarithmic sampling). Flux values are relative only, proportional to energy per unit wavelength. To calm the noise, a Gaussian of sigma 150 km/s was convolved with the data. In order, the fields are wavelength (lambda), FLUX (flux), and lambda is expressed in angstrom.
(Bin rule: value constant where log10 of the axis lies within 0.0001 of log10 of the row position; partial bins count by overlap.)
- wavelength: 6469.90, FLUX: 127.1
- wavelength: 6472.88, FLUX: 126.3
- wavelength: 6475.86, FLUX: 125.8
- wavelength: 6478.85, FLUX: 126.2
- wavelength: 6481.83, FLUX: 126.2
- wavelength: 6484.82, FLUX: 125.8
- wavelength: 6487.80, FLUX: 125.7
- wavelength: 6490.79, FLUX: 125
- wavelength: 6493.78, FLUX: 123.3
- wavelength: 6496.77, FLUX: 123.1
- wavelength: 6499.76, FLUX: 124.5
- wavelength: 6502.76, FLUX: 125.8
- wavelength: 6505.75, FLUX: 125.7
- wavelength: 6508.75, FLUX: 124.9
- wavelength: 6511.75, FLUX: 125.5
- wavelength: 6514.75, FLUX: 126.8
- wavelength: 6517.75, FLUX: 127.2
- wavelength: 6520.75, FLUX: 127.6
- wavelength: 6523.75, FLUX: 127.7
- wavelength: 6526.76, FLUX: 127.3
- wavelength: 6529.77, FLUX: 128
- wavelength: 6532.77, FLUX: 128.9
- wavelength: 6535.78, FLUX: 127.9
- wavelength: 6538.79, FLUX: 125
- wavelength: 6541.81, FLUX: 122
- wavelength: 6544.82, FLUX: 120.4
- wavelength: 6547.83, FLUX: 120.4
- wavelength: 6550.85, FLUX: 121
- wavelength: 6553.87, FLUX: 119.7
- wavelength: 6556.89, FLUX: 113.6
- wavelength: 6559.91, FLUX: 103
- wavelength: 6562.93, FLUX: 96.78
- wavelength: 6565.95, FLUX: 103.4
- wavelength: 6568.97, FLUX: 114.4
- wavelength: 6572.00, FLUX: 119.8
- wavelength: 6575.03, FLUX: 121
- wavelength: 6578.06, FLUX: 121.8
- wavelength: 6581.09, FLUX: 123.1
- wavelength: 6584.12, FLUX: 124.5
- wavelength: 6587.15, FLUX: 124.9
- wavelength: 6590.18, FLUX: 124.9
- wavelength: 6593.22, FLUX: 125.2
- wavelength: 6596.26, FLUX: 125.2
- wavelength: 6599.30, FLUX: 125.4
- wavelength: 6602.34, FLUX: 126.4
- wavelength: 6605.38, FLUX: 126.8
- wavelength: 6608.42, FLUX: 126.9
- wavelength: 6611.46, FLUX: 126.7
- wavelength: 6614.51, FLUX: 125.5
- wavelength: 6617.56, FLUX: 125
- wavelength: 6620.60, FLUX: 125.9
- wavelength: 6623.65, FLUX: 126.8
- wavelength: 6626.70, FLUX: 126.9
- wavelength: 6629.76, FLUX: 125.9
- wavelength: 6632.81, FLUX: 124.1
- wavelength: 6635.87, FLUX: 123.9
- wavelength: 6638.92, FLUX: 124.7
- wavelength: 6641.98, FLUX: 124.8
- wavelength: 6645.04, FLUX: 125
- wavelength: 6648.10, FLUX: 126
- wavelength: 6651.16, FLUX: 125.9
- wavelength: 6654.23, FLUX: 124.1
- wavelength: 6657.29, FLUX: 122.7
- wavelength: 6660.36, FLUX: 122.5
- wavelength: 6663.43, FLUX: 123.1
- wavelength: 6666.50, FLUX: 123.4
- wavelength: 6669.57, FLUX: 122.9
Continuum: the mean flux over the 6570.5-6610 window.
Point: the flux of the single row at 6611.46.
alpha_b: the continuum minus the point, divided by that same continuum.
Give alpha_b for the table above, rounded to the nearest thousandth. -0.019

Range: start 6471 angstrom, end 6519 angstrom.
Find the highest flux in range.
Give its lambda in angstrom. 6517.75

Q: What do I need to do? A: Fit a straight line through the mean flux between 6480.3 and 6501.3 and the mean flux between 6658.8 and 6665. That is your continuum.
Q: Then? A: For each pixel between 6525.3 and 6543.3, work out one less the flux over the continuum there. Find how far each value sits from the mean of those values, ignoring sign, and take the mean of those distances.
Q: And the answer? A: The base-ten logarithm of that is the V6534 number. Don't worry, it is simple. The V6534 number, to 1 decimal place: -1.8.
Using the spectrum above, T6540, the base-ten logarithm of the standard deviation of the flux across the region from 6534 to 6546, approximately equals 0.5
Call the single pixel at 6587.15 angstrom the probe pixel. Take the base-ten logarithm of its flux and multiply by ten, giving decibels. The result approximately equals 21.0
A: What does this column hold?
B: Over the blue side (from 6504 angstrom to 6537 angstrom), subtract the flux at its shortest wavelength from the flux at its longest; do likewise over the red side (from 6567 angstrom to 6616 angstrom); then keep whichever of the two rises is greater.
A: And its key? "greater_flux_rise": 11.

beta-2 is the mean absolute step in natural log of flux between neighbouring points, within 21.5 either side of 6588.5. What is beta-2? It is 0.008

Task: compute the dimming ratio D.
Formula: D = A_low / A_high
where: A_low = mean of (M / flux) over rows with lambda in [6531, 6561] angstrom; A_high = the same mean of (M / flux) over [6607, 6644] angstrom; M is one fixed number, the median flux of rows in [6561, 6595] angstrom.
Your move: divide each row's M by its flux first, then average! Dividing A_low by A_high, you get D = 1.05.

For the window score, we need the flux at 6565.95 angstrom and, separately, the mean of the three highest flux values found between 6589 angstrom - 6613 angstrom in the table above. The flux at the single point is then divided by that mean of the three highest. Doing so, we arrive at 0.82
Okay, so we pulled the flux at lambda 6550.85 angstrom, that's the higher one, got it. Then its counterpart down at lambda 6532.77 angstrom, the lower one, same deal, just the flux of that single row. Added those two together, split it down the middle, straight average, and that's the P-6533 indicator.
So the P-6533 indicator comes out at 125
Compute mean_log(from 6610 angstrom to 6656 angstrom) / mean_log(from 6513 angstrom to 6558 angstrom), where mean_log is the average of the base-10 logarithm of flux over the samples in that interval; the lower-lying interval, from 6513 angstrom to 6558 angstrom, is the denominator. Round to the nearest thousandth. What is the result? 1.002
